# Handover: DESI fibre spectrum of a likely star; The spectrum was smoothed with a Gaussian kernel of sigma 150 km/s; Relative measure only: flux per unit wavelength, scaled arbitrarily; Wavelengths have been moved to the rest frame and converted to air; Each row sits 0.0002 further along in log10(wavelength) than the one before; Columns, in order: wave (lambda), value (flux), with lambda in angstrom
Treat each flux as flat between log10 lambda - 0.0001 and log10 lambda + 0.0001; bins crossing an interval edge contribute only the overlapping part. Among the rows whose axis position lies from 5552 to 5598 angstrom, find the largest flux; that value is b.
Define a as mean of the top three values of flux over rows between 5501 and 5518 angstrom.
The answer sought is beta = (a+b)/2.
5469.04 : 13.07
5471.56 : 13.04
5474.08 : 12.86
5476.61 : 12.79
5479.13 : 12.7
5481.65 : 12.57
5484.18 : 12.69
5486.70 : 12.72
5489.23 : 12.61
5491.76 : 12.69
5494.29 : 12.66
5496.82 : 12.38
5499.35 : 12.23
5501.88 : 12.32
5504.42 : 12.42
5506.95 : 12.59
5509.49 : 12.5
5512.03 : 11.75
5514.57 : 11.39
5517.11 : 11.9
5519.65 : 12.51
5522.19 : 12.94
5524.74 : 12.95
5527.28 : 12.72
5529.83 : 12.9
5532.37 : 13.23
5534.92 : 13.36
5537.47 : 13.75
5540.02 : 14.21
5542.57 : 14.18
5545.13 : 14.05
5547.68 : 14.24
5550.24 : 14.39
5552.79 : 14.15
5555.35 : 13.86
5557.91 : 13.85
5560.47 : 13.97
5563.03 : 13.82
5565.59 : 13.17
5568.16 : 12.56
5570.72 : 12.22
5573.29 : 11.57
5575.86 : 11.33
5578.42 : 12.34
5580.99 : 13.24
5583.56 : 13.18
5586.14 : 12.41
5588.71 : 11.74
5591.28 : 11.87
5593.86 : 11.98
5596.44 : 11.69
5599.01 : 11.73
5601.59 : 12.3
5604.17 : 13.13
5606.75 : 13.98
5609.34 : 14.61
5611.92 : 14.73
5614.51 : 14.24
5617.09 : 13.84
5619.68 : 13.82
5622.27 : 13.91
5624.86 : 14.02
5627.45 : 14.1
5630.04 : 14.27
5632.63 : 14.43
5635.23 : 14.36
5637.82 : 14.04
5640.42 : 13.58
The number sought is 13.3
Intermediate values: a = 12.5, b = 14.15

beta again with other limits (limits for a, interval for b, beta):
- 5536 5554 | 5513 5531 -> 13.6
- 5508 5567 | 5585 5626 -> 14.5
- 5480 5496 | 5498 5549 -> 13.5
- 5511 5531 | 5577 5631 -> 13.8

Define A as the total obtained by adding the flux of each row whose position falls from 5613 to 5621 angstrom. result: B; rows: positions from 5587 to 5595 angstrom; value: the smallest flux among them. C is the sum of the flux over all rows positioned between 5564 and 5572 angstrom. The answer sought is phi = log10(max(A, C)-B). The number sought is 1.48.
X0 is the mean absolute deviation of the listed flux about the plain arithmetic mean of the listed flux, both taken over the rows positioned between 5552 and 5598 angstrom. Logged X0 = 0.83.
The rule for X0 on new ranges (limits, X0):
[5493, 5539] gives 0.43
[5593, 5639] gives 0.81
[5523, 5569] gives 0.50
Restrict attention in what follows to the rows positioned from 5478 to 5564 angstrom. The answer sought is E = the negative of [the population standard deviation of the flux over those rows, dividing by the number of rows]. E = -0.79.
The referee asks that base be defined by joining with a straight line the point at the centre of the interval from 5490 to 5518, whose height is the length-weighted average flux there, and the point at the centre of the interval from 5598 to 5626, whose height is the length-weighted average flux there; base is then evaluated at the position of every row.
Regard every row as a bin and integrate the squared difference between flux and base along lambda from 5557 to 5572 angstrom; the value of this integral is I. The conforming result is 9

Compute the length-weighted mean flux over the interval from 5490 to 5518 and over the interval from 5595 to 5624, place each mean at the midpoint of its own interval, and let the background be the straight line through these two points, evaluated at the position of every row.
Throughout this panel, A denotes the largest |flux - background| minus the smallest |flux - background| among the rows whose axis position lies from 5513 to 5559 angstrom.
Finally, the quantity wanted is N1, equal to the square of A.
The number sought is 2.4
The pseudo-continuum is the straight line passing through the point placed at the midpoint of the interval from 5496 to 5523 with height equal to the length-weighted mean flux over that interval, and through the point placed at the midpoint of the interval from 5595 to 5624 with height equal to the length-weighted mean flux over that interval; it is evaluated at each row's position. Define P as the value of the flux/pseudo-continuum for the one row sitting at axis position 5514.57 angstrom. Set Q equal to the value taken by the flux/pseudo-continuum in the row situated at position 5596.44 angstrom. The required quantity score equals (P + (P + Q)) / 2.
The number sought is 1.36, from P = 0.92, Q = 0.88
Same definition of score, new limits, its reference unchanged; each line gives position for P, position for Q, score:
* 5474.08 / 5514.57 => 1.55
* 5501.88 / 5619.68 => 1.52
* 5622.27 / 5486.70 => 1.55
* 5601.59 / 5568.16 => 1.41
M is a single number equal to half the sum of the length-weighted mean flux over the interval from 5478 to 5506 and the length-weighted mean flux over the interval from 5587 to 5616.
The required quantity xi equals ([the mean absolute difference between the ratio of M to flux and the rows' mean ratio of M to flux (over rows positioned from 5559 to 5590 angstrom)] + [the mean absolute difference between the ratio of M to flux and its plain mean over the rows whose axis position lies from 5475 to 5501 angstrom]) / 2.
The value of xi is 0.0331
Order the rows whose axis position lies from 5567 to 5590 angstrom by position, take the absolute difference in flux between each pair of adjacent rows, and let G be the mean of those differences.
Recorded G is 0.58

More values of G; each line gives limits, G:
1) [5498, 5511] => 0.11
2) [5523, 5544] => 0.25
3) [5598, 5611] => 0.72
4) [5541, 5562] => 0.16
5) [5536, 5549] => 0.20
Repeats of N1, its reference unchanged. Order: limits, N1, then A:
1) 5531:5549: 0.8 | 0.89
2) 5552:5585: 3.0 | 1.73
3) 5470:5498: 0.9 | 0.94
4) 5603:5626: 1.0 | 1.00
